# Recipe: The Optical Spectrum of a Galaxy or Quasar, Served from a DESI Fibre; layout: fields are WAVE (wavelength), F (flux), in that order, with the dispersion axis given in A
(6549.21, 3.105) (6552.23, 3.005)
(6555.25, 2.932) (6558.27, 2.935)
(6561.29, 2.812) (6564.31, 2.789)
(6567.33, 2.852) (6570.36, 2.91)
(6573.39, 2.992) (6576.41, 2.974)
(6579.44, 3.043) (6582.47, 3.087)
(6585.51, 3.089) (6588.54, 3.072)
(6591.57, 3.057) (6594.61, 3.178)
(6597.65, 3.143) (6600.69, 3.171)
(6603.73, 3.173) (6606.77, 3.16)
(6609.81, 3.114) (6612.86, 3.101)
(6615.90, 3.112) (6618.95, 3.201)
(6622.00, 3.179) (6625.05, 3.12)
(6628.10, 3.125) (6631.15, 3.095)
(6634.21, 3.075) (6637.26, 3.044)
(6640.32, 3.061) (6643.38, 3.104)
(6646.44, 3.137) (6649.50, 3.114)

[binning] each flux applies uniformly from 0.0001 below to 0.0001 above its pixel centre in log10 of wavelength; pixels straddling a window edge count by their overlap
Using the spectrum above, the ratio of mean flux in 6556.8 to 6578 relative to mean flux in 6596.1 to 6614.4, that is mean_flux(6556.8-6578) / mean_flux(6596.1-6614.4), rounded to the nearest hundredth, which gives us 0.92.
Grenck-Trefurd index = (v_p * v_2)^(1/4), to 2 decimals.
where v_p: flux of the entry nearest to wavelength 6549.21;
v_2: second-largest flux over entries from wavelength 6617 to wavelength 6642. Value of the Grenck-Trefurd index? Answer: 1.77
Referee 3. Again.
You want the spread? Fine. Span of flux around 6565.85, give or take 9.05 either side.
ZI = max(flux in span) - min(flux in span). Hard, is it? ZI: 0.203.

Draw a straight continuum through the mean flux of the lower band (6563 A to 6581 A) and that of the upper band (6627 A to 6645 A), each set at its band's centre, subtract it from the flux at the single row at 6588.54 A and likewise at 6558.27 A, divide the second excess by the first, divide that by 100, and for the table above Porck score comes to 0.004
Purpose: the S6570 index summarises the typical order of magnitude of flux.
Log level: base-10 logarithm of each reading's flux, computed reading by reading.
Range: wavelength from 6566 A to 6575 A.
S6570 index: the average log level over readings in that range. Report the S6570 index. 0.465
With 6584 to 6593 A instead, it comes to 0.488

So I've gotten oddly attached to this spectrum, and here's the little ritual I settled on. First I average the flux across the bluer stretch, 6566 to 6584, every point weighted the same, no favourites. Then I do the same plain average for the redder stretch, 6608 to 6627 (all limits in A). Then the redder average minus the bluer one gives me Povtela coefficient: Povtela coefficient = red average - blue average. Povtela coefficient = 0.16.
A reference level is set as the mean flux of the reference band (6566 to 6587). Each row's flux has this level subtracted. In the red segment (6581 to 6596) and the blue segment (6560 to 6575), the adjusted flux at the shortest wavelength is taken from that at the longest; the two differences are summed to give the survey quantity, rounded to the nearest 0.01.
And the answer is 0.27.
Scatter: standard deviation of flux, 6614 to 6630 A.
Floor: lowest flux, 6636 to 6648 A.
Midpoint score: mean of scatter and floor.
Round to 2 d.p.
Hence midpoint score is 1.54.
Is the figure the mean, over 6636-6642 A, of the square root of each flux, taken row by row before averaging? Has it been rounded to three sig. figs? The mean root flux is 1.75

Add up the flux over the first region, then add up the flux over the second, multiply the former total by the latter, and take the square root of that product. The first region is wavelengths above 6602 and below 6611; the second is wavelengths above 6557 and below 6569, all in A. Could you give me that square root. 10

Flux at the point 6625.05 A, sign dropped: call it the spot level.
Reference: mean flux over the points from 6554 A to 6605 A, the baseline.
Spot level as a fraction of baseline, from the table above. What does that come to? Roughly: 1.036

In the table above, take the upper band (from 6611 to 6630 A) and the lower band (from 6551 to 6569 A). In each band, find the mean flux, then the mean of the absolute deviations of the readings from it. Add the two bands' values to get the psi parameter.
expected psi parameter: 0.10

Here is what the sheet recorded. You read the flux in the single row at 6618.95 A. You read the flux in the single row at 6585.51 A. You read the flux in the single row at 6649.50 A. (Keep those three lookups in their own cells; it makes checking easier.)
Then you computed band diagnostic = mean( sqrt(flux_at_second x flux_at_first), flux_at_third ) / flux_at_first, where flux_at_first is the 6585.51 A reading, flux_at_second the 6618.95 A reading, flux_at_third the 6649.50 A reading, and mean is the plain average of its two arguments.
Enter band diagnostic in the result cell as 1.01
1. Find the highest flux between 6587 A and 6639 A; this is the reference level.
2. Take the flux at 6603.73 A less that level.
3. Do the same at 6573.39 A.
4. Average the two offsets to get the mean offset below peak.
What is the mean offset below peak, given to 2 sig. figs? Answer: -0.12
